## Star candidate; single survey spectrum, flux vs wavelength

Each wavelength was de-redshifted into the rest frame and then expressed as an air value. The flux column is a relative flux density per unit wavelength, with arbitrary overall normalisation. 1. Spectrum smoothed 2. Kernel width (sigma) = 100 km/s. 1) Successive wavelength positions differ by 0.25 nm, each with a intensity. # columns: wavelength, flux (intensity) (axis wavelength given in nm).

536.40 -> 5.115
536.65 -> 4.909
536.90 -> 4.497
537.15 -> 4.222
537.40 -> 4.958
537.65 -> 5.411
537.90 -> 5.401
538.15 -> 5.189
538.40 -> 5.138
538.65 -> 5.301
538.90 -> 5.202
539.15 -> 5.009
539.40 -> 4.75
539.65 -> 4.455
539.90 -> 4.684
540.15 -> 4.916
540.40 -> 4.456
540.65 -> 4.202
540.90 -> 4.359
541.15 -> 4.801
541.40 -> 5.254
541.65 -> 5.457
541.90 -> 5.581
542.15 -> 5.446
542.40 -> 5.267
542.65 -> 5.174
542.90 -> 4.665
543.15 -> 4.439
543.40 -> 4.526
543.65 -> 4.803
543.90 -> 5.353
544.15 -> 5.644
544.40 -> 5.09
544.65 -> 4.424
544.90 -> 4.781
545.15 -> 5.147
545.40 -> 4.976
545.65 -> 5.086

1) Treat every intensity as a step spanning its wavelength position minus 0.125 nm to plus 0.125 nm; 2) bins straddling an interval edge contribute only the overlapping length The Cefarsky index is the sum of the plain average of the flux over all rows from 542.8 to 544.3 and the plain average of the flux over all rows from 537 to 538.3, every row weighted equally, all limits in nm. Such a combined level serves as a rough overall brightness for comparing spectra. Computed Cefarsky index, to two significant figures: 9.9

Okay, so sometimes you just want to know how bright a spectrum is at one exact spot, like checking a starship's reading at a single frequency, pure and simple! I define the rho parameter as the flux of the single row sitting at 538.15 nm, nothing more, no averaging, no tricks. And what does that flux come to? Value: 5.189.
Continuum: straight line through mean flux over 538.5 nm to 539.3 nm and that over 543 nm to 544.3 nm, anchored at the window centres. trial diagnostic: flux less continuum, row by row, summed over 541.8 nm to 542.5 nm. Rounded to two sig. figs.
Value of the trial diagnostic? 1.2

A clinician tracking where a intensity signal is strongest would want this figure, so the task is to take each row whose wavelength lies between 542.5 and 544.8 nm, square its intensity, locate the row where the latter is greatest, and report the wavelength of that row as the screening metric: 544.15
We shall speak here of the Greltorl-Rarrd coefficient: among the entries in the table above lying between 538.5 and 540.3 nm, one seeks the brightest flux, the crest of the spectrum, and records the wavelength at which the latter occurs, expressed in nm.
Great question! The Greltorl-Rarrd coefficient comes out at 538.65 nm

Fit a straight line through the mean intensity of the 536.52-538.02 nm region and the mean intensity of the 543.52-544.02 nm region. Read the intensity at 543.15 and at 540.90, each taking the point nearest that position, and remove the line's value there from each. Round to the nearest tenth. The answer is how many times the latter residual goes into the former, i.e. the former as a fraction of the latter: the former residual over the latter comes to 1.0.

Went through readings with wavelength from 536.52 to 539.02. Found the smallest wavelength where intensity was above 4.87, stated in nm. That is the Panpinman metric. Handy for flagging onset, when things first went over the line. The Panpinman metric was 536.65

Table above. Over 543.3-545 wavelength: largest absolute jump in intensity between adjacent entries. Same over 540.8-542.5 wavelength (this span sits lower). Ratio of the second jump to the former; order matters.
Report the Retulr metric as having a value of 0.68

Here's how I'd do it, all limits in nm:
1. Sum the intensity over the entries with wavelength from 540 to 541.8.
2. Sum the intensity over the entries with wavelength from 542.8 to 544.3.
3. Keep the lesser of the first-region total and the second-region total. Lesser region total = 29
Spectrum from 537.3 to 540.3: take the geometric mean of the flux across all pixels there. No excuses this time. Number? 5.03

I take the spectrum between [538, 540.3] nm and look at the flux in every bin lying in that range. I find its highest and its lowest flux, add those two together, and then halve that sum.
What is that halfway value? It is 4.88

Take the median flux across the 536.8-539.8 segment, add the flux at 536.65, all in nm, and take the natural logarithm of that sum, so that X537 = 2.30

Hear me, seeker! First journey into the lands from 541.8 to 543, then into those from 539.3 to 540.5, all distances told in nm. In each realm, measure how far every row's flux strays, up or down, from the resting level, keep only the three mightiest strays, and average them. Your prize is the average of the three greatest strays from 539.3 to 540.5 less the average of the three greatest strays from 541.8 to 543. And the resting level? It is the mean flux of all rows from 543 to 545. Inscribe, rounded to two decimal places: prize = -0.20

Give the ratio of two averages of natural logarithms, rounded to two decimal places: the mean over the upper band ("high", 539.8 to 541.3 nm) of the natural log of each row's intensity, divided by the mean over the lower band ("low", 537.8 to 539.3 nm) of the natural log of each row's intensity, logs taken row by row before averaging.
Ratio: 0.92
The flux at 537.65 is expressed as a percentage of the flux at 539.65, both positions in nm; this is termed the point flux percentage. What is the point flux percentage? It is 121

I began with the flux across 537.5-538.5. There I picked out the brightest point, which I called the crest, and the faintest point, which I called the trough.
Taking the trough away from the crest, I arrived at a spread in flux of 0.27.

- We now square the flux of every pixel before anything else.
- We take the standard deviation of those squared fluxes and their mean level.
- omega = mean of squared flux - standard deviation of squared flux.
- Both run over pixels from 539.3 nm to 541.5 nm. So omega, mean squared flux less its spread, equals 19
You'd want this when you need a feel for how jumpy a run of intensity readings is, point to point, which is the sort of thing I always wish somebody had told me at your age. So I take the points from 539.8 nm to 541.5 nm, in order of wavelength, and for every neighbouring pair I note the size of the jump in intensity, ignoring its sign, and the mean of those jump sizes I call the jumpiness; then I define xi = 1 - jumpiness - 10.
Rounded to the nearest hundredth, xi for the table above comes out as -9.33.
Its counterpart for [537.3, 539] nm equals -9.16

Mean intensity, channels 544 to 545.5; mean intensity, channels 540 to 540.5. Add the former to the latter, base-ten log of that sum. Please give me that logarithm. 0.987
